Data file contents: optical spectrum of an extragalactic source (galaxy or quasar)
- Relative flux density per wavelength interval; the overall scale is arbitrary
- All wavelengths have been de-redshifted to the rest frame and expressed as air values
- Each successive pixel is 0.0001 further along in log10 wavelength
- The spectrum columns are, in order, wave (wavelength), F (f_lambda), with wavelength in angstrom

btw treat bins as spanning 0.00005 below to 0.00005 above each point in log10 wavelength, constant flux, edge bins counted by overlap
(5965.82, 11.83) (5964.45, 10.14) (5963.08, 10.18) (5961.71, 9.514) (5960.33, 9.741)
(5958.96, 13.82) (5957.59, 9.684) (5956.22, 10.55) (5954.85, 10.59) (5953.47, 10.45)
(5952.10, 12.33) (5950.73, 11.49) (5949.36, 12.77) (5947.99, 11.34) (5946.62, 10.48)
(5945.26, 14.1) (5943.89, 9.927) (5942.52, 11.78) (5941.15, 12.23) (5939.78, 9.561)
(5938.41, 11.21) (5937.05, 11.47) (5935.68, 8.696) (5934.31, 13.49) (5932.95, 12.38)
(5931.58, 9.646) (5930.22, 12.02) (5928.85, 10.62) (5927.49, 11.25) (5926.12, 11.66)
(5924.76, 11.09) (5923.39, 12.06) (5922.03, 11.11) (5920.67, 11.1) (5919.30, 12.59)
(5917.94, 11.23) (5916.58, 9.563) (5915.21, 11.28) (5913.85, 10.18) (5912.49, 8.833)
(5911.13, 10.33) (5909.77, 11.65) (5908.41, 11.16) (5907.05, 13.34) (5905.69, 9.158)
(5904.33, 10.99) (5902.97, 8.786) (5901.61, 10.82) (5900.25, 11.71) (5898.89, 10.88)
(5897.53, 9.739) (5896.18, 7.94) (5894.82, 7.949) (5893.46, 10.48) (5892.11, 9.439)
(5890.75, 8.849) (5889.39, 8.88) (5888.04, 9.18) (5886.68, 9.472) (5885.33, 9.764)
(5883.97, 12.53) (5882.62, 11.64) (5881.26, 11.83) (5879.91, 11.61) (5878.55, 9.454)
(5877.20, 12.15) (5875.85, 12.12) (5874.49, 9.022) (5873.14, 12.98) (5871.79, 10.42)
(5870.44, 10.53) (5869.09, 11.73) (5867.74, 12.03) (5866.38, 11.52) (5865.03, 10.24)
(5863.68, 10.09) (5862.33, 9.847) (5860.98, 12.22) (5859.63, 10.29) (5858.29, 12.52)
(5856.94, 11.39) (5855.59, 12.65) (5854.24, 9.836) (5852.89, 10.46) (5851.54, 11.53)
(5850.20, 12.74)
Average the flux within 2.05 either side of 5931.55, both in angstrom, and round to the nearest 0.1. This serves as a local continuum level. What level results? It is 11.3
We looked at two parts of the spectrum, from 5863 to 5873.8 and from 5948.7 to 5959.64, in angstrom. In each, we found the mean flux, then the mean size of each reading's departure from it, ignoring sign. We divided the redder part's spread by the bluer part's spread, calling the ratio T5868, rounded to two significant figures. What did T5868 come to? 1.3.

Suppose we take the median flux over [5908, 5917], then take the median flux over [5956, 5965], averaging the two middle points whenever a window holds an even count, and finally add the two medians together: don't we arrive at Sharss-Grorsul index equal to 20.5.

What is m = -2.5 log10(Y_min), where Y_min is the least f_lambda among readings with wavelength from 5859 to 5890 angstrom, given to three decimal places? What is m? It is -2.371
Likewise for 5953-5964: -2.446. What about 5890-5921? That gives -2.250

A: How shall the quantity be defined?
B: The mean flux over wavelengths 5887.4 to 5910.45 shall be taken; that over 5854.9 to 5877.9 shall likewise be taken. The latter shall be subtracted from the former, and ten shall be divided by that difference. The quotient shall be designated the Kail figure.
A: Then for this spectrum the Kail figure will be -8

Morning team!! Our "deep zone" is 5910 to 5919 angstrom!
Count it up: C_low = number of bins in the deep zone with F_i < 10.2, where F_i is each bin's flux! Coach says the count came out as 3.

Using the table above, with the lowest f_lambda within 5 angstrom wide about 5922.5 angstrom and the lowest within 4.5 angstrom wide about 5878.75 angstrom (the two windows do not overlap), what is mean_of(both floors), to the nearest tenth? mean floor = 10.3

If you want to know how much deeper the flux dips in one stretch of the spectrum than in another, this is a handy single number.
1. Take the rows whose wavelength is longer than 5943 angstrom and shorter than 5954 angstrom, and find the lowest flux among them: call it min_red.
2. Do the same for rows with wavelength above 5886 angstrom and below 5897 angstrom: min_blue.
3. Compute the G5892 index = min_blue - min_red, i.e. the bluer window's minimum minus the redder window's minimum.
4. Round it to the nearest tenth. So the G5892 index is -2.0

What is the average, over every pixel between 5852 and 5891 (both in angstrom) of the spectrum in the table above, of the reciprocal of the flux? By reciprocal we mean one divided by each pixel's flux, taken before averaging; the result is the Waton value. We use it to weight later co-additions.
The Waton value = 0.093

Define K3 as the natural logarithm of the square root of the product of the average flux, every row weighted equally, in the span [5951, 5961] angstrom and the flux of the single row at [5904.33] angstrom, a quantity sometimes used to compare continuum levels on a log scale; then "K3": 2.40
